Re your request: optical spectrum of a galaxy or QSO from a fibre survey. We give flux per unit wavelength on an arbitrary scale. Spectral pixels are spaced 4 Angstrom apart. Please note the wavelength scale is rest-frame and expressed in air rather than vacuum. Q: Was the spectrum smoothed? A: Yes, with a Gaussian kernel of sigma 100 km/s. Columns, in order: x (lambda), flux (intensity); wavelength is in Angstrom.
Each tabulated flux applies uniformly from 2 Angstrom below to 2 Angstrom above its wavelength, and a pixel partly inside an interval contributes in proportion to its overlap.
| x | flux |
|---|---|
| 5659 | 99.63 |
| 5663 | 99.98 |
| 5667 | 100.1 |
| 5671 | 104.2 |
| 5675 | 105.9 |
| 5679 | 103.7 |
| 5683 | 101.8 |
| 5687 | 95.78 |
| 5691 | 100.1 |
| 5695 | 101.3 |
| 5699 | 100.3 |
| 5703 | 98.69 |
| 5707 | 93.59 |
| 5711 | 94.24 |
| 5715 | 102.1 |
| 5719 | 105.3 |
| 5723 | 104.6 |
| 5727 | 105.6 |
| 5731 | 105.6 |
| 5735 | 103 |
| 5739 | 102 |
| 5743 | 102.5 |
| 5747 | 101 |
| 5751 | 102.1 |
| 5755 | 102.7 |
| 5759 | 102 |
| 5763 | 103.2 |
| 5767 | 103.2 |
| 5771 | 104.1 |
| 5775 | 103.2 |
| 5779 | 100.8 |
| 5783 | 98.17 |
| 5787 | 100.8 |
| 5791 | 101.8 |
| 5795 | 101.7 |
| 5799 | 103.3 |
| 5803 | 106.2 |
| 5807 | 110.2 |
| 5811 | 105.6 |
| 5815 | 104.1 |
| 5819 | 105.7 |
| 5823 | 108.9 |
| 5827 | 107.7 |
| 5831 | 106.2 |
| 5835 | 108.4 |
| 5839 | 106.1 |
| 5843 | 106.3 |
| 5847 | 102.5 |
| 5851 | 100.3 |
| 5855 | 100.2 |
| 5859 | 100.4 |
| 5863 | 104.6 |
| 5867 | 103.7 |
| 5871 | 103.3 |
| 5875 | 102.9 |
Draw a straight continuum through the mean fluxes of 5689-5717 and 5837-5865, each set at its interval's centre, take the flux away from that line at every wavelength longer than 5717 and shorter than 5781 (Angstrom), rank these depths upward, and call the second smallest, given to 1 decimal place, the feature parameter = -6.2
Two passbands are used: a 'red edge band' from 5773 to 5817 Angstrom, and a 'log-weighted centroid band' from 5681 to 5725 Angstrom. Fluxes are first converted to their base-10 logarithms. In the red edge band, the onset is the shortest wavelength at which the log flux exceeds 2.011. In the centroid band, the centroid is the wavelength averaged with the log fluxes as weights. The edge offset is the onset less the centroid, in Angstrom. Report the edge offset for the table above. 72.0 Angstrom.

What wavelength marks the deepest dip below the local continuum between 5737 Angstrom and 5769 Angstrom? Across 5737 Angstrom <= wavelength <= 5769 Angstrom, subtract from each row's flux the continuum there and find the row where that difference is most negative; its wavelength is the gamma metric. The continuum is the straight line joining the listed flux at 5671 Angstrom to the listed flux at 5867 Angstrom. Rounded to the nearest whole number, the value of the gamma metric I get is 5747 Angstrom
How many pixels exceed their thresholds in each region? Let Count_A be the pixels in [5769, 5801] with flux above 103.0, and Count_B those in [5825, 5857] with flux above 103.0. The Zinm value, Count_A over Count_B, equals 0.6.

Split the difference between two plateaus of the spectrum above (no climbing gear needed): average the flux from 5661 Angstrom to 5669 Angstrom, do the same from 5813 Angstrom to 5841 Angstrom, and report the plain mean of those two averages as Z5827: 103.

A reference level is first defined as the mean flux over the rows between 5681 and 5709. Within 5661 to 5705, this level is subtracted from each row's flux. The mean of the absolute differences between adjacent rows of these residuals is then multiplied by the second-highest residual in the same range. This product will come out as 13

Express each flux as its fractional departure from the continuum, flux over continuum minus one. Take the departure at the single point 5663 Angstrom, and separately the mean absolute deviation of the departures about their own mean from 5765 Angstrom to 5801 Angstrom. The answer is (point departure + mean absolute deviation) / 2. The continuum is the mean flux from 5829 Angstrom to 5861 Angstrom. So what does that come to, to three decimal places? -0.012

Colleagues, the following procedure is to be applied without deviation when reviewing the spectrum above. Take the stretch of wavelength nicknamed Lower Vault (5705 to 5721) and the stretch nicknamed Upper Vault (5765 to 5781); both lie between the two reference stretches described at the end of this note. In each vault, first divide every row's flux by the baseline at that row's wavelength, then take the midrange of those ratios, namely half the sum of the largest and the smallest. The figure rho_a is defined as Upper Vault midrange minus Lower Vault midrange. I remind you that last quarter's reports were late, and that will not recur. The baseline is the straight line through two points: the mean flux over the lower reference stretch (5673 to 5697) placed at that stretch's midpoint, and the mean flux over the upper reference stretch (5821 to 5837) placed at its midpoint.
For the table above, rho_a 0.00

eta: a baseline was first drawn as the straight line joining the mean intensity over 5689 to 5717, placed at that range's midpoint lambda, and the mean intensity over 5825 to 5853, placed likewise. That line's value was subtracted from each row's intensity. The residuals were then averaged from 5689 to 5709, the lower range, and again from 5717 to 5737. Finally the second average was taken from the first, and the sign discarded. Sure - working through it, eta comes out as 4.6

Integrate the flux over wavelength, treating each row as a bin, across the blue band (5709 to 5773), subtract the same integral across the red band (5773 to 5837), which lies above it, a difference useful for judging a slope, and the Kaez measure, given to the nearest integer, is -118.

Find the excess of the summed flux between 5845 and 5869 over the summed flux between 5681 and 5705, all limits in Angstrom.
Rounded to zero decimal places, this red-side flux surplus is 14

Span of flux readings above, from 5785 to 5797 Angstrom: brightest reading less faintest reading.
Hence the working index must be 1.0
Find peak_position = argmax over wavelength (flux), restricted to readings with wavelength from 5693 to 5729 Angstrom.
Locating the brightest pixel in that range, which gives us 5727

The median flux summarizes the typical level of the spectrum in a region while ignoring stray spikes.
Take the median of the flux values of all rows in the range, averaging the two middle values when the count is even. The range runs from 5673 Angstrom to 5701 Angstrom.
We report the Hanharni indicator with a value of 101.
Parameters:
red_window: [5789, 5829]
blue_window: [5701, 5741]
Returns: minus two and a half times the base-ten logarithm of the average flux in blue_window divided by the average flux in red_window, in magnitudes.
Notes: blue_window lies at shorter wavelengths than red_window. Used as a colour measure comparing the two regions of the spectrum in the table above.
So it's 0.042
